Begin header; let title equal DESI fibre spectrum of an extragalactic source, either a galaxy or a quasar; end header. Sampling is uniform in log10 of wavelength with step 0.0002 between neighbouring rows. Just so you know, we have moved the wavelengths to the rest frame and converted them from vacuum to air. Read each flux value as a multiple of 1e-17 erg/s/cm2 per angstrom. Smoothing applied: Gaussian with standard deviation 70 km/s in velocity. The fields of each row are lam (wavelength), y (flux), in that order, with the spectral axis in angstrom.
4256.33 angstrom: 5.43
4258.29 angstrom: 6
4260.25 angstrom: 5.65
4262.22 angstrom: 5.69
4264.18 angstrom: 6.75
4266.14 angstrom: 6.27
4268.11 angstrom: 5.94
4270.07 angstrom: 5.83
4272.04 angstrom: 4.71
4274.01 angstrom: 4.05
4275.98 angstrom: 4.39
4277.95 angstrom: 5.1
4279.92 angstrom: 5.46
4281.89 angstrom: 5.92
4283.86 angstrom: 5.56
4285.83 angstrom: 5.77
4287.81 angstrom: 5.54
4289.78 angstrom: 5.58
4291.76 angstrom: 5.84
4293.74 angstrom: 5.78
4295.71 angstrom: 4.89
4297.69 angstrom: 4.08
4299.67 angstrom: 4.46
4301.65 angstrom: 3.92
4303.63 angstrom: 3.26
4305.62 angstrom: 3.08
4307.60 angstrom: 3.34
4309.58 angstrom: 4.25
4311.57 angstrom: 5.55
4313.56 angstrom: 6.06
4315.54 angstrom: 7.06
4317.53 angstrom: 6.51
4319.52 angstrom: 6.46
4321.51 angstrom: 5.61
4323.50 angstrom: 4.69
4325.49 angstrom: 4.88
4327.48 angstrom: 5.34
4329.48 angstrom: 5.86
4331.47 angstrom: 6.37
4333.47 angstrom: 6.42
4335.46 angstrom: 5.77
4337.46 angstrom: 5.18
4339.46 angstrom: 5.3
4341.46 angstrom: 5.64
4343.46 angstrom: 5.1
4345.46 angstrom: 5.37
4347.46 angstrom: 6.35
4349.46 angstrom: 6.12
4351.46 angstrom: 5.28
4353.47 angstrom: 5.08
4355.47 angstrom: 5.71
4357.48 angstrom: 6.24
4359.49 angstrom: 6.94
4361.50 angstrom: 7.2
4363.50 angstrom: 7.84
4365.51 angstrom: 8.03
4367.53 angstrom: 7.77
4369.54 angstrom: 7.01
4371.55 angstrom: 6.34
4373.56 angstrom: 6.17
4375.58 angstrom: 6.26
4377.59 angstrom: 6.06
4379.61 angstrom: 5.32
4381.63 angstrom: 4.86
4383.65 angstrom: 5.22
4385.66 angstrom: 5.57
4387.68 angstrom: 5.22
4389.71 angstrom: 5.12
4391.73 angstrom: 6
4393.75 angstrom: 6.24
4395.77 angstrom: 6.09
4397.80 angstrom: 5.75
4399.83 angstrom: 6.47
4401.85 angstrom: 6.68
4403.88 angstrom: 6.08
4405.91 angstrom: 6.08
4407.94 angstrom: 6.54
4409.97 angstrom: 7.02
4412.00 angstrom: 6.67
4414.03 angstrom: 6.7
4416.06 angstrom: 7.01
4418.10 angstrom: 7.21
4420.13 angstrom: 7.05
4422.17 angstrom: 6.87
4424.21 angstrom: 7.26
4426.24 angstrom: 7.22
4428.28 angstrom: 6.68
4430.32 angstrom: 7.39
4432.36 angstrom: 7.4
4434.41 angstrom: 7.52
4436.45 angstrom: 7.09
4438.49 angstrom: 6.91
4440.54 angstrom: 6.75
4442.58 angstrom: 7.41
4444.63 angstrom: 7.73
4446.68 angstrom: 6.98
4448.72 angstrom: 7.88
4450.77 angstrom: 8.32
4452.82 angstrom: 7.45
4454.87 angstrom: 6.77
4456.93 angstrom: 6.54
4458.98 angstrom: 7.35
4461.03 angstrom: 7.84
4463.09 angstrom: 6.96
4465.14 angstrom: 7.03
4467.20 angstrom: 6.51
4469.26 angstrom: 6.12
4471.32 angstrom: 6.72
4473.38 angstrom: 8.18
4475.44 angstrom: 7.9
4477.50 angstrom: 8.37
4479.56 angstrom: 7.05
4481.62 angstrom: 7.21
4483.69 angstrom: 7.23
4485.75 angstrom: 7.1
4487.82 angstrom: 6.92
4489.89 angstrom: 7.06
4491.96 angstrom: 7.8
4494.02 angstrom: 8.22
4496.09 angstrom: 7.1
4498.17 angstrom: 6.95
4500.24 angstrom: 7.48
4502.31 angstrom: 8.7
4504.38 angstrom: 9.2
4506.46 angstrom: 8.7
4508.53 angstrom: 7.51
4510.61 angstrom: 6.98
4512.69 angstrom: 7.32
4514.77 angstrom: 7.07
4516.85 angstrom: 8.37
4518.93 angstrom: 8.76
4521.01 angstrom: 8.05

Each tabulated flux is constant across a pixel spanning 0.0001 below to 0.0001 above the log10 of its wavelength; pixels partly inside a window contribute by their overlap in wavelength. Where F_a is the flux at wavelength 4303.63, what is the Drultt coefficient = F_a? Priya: 3.26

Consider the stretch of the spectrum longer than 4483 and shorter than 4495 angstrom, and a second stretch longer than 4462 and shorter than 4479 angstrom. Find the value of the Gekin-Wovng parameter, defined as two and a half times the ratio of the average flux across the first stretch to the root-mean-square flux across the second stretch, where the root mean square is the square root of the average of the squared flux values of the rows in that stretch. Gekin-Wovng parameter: 2.5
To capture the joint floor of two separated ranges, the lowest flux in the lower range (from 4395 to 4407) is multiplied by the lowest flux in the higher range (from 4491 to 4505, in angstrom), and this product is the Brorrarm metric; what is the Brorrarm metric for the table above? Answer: 40.0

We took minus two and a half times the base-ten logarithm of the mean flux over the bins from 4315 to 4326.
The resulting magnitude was -1.9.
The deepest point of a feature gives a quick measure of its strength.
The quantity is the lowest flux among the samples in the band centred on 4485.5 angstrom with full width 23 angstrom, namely 6.92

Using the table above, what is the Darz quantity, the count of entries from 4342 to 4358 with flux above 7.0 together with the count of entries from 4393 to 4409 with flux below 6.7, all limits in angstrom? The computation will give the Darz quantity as 8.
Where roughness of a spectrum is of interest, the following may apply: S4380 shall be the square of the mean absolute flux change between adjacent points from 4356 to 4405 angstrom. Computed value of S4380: 0.17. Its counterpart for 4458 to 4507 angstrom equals 0.29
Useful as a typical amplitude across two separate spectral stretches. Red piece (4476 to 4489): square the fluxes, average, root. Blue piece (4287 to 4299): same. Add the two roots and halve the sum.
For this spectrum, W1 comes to 6.3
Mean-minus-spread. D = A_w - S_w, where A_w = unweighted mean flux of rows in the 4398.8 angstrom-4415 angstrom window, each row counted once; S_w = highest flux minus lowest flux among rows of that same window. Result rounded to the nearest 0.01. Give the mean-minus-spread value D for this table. 5.59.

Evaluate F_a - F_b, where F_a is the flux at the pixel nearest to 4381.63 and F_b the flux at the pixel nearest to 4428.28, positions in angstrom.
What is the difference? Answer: -1.8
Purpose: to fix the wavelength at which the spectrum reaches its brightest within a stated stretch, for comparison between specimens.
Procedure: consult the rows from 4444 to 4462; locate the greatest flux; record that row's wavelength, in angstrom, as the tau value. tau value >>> 4450.77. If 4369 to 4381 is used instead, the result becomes 4369.54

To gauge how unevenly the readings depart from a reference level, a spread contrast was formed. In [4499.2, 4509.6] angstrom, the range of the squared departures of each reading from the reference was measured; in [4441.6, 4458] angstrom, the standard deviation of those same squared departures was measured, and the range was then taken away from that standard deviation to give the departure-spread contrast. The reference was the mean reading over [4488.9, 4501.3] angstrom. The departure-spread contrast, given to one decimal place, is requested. -2.8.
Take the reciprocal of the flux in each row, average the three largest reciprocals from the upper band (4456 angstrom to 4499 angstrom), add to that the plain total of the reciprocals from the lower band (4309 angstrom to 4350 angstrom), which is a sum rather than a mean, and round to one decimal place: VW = 3.9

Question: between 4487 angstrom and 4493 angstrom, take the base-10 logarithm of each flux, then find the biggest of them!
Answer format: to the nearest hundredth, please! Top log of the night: 0.89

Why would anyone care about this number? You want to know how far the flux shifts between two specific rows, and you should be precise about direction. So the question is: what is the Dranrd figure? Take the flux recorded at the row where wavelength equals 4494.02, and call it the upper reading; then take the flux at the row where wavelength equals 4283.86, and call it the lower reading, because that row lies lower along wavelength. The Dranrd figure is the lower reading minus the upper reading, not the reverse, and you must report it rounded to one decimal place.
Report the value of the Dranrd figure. -2.7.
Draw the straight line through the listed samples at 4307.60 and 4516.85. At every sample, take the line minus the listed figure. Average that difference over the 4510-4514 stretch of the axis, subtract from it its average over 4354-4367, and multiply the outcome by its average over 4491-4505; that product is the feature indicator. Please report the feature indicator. 0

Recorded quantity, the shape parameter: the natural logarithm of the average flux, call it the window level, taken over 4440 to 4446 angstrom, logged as 1.99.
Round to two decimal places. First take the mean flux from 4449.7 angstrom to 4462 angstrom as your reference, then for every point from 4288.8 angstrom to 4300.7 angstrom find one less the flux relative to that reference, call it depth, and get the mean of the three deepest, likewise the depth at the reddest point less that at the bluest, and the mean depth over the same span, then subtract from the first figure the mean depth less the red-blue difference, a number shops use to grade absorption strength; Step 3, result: 0.24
